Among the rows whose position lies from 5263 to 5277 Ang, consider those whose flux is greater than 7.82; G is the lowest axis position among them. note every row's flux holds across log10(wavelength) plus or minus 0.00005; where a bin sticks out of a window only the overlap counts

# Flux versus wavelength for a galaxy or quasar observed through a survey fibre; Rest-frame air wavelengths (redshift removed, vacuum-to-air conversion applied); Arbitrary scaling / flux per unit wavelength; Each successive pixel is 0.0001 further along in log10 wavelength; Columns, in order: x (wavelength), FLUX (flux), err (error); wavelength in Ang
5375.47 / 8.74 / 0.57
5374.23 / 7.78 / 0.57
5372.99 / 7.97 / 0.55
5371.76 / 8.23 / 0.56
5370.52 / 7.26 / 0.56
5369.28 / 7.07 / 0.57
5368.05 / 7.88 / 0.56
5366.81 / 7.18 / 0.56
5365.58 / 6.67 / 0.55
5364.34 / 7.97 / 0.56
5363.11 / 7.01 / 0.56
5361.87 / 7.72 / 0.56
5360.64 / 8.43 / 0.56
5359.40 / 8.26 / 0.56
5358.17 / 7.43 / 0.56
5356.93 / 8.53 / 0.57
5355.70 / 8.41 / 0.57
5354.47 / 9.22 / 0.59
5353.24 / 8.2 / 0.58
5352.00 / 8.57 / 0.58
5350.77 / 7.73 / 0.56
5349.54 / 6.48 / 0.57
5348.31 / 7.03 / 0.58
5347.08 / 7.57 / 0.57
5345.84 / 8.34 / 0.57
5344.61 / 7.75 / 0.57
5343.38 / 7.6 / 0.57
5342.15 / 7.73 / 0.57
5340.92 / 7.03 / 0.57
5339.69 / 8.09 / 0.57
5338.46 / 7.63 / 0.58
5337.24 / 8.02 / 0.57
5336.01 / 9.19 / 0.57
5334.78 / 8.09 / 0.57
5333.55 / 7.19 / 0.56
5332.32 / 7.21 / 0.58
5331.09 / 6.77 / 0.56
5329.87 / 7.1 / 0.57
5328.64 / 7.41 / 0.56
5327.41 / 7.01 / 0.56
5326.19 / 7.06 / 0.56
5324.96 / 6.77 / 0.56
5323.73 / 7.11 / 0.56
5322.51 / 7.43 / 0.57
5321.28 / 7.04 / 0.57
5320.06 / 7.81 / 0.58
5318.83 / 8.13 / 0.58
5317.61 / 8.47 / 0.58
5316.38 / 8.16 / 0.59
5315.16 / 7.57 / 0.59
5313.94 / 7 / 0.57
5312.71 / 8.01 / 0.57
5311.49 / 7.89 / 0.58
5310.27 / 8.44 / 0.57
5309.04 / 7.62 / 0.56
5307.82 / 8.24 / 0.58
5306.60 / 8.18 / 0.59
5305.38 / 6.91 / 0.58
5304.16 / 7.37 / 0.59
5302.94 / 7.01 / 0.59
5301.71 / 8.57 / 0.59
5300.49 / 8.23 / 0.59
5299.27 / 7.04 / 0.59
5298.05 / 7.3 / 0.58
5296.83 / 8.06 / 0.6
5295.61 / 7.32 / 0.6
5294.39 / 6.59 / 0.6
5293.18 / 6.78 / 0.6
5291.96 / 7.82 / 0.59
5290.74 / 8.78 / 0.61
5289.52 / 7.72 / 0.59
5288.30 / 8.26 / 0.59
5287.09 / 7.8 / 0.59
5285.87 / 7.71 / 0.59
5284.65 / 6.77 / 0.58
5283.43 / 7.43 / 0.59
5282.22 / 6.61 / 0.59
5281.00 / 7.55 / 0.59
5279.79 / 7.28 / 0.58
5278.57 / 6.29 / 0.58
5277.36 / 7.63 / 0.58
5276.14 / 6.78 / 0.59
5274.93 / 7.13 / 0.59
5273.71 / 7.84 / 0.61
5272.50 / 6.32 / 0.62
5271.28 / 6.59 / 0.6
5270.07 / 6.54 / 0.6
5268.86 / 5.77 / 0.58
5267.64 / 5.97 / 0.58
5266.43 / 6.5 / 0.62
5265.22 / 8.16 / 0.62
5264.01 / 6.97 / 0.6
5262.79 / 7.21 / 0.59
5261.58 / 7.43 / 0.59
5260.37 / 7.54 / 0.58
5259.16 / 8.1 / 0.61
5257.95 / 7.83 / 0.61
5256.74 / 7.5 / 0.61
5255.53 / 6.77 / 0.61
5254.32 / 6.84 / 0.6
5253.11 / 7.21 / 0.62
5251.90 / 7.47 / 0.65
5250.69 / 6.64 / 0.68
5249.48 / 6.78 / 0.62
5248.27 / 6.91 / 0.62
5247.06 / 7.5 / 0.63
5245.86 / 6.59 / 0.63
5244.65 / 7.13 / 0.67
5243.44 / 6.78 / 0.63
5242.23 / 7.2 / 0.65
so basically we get 5265.22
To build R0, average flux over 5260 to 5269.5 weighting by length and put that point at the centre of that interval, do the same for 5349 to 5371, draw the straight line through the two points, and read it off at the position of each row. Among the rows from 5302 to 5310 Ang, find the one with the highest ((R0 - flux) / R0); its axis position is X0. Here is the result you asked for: 5305.38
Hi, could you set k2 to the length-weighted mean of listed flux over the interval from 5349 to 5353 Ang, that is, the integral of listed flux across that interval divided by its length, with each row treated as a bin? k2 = 7.7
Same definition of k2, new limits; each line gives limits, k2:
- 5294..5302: 7.6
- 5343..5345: 7.7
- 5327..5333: 7.1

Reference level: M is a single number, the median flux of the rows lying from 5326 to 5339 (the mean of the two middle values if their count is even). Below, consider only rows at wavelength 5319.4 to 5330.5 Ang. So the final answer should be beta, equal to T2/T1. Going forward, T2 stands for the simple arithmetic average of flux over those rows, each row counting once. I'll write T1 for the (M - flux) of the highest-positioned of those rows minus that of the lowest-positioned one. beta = 10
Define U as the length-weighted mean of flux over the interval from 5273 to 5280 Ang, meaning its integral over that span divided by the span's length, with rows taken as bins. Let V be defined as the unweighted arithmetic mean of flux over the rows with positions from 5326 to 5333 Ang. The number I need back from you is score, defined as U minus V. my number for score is 0.0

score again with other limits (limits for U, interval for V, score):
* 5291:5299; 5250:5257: 0.3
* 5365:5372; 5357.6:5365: -0.5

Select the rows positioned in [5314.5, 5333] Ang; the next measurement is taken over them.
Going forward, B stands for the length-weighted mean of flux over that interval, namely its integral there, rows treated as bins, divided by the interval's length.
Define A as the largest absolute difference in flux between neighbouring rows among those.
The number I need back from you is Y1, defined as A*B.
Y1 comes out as 5.7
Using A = 0.77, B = 7.40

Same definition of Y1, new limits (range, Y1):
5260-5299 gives 12.0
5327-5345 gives 8.9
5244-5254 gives 6.4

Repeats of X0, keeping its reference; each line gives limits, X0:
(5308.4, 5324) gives 5321.28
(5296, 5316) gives 5305.38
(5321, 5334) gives 5331.09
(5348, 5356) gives 5349.54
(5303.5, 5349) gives 5331.09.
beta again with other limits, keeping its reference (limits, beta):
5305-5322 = -60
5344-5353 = -9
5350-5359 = 28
